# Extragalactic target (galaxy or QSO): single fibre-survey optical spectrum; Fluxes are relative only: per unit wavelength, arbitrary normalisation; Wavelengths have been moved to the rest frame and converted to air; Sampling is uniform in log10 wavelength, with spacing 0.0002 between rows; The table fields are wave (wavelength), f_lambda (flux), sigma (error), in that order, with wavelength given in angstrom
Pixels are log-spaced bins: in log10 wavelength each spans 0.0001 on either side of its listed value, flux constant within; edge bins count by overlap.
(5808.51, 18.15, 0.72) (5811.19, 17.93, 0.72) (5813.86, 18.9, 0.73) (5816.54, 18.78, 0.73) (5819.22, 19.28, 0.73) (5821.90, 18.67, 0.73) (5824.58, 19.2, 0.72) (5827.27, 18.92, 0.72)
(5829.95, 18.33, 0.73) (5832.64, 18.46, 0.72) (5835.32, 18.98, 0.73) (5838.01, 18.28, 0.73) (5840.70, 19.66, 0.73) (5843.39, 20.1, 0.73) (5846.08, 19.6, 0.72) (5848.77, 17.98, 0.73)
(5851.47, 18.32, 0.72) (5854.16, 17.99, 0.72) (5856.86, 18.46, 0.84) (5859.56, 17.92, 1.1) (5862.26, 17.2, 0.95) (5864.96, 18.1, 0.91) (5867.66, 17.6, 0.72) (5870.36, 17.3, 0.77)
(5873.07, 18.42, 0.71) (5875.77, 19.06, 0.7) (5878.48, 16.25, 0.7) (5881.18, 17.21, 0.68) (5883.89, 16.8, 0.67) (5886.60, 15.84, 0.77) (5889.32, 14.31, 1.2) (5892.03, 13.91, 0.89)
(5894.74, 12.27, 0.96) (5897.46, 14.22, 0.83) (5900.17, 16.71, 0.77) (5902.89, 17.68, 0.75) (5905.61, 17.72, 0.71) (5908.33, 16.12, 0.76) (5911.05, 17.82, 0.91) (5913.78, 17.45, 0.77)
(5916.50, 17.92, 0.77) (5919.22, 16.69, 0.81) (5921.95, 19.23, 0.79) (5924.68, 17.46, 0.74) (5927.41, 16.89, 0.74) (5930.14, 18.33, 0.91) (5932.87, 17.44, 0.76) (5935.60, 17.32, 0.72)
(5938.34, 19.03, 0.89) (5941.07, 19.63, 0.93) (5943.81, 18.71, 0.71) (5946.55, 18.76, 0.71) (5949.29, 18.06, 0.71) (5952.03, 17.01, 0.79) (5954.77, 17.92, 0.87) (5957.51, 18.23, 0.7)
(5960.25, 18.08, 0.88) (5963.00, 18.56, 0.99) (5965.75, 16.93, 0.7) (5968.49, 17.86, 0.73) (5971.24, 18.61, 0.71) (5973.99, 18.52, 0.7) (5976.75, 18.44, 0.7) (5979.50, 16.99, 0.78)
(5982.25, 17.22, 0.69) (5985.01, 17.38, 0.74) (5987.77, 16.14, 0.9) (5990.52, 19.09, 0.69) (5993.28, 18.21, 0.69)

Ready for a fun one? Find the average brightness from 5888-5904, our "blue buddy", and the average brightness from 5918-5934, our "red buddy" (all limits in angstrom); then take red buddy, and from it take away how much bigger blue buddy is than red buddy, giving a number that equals 20.5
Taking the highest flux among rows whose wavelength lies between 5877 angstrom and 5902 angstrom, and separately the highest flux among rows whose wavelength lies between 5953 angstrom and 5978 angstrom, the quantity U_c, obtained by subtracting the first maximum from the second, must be 1.4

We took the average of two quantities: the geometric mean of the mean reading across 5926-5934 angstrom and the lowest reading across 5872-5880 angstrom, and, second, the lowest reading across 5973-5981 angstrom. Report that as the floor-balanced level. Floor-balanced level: 16.9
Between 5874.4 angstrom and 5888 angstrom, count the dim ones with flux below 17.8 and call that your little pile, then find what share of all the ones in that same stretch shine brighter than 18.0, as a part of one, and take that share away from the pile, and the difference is 3.8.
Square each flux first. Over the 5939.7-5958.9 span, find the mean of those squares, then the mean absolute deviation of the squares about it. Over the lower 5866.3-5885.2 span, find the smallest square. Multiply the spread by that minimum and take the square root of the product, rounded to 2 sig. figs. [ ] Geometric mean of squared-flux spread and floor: 76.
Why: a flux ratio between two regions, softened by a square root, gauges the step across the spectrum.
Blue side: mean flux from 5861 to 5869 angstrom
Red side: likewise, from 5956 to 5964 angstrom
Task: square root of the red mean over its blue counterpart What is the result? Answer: 1.02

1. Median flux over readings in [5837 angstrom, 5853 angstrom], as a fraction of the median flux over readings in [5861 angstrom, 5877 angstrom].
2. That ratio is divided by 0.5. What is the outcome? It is 2.12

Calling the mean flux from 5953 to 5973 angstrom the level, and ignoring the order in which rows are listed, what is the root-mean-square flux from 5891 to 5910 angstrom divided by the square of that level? 0.048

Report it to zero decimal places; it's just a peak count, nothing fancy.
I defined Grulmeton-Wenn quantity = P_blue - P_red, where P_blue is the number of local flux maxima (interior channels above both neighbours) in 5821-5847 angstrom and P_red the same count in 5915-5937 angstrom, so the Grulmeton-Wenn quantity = 1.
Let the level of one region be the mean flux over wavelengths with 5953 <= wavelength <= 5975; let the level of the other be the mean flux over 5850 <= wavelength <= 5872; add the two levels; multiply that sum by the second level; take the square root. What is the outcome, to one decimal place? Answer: 25.3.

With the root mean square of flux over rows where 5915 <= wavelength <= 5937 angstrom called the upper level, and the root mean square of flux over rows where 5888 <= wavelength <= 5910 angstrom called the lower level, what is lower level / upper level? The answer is 0.88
